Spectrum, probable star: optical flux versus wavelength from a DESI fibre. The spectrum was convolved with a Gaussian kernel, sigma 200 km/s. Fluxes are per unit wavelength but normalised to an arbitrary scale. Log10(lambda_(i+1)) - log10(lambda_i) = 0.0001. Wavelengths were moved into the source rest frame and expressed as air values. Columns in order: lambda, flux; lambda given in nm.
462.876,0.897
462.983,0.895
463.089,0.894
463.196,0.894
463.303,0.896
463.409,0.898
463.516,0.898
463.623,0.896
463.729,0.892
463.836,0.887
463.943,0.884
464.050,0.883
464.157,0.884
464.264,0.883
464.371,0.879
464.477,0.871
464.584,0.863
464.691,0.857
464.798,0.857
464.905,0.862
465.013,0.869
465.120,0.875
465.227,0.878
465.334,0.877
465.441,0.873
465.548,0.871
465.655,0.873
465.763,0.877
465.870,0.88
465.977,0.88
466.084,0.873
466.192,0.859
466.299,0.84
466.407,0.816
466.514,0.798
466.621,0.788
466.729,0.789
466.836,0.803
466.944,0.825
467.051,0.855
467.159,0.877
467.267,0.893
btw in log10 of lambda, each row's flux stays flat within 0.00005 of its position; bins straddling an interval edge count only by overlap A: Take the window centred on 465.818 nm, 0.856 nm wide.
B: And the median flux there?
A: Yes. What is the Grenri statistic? 0.873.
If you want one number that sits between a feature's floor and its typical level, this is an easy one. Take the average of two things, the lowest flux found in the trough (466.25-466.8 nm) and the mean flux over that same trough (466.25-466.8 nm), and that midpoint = 0.797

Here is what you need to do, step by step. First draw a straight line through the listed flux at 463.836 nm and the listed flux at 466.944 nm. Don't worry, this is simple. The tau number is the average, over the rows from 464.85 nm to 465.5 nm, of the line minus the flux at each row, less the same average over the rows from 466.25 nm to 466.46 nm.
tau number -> -0.021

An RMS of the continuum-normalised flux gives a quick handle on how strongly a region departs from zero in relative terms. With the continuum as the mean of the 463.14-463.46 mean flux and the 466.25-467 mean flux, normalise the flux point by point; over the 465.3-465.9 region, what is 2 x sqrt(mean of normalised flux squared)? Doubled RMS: 2.05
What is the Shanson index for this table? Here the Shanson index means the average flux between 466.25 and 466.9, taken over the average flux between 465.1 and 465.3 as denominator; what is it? 0.92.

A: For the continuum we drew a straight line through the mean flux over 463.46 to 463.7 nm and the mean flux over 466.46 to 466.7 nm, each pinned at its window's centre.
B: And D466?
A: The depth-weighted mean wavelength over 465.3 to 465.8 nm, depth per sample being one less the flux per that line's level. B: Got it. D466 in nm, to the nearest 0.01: 465.57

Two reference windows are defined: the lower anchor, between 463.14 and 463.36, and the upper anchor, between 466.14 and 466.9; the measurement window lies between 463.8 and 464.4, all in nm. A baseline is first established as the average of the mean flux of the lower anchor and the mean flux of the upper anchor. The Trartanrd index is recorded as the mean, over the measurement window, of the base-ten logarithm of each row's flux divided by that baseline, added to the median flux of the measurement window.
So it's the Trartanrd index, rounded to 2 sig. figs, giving 0.90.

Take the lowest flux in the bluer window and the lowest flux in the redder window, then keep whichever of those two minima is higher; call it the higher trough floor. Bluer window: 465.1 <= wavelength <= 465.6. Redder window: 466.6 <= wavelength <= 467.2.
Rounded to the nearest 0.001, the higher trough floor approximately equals 0.871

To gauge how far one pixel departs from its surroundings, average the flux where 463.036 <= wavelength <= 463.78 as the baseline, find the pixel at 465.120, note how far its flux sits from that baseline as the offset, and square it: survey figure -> 0.0004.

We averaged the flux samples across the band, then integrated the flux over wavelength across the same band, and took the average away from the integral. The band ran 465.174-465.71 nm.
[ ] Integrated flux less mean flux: -0.406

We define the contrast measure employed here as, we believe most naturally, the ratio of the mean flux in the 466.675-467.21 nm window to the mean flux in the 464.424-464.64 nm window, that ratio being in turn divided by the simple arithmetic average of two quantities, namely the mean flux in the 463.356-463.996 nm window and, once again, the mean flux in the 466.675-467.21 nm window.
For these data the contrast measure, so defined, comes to 1.11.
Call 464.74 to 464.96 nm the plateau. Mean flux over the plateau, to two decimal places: 0.86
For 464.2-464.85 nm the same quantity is 0.87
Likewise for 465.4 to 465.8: 0.87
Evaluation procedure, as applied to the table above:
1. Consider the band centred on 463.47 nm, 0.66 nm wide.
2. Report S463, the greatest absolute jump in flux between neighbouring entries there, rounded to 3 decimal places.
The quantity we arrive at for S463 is 0.004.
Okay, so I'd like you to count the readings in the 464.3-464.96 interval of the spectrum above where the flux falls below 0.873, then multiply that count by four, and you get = 20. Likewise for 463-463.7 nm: 0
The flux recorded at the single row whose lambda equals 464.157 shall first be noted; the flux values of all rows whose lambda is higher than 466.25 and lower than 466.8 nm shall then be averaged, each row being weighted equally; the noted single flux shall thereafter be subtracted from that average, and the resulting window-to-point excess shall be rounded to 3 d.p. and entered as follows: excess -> -0.078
